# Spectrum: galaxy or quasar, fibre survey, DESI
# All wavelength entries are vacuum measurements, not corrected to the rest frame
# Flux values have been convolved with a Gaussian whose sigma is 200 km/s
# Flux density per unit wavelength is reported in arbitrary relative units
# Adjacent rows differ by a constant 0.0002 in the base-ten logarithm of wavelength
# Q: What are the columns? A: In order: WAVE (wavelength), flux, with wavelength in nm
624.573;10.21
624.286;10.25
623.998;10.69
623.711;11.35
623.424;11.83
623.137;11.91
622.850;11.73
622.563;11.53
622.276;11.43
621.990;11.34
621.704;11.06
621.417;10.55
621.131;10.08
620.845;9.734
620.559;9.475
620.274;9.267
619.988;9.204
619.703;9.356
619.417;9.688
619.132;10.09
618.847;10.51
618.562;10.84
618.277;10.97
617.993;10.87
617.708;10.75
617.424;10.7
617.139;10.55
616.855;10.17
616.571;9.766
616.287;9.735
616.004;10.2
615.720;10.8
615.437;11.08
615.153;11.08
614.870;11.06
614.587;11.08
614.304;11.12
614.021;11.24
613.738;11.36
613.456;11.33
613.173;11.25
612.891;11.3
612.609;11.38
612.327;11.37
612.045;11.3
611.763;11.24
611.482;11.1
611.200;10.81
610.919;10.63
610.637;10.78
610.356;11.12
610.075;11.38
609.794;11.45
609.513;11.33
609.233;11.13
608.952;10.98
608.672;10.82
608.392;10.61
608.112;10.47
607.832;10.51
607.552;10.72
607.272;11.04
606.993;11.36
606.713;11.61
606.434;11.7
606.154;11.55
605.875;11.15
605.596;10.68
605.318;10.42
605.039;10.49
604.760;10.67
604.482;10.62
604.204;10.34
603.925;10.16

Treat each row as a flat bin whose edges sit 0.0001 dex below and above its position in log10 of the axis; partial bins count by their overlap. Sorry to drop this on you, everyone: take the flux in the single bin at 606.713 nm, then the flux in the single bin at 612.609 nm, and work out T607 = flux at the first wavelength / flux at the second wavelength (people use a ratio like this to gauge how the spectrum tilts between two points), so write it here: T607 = 1.02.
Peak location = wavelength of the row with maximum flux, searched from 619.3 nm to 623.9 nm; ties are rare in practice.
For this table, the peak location 623.137 nm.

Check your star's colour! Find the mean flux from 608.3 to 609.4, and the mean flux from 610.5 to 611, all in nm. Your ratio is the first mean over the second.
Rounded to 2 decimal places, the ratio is 1.02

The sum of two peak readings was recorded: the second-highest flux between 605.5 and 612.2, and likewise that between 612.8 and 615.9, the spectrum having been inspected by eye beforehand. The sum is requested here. 22.9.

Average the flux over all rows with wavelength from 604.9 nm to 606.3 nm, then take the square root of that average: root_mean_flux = 3.30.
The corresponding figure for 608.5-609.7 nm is 3.33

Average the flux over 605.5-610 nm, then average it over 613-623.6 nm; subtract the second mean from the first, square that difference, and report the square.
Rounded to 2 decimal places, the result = 0.16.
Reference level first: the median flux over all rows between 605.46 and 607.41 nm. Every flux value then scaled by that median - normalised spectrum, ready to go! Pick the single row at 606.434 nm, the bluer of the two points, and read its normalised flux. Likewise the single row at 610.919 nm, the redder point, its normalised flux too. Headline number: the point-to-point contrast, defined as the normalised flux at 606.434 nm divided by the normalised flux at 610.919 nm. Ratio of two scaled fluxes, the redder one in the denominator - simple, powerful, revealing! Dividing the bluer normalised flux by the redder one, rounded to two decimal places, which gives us 1.10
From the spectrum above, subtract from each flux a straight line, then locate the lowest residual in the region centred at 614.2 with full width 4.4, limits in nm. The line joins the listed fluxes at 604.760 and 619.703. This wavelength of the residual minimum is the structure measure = 616.287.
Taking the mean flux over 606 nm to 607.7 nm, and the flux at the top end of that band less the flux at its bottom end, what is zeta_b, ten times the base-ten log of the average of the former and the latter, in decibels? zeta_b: 7.20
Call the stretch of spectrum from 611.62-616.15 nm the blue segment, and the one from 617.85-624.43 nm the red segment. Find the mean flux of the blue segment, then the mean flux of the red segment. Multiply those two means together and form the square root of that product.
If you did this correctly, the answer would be 10.9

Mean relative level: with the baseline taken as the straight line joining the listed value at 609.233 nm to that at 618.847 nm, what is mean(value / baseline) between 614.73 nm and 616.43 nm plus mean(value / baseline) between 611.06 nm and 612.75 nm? 2.02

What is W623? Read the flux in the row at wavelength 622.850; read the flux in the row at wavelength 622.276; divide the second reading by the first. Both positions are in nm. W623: 0.97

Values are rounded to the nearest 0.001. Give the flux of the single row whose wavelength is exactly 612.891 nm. 11.300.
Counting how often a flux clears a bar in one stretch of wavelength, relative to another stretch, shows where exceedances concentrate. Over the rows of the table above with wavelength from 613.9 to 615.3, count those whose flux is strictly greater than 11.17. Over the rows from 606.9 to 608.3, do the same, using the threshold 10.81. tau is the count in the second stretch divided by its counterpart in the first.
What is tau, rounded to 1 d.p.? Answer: 2.0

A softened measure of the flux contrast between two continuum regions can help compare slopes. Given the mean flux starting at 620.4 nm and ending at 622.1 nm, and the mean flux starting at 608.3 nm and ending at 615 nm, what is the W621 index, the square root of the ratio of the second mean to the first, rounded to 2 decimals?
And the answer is 1.04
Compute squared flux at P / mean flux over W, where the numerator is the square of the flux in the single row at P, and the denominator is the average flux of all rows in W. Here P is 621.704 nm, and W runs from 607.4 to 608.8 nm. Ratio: 11.5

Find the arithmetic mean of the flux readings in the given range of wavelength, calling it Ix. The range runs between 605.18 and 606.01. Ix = 10.8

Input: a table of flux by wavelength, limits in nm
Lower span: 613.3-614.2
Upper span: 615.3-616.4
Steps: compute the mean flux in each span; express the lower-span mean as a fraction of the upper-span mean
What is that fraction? 1.08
